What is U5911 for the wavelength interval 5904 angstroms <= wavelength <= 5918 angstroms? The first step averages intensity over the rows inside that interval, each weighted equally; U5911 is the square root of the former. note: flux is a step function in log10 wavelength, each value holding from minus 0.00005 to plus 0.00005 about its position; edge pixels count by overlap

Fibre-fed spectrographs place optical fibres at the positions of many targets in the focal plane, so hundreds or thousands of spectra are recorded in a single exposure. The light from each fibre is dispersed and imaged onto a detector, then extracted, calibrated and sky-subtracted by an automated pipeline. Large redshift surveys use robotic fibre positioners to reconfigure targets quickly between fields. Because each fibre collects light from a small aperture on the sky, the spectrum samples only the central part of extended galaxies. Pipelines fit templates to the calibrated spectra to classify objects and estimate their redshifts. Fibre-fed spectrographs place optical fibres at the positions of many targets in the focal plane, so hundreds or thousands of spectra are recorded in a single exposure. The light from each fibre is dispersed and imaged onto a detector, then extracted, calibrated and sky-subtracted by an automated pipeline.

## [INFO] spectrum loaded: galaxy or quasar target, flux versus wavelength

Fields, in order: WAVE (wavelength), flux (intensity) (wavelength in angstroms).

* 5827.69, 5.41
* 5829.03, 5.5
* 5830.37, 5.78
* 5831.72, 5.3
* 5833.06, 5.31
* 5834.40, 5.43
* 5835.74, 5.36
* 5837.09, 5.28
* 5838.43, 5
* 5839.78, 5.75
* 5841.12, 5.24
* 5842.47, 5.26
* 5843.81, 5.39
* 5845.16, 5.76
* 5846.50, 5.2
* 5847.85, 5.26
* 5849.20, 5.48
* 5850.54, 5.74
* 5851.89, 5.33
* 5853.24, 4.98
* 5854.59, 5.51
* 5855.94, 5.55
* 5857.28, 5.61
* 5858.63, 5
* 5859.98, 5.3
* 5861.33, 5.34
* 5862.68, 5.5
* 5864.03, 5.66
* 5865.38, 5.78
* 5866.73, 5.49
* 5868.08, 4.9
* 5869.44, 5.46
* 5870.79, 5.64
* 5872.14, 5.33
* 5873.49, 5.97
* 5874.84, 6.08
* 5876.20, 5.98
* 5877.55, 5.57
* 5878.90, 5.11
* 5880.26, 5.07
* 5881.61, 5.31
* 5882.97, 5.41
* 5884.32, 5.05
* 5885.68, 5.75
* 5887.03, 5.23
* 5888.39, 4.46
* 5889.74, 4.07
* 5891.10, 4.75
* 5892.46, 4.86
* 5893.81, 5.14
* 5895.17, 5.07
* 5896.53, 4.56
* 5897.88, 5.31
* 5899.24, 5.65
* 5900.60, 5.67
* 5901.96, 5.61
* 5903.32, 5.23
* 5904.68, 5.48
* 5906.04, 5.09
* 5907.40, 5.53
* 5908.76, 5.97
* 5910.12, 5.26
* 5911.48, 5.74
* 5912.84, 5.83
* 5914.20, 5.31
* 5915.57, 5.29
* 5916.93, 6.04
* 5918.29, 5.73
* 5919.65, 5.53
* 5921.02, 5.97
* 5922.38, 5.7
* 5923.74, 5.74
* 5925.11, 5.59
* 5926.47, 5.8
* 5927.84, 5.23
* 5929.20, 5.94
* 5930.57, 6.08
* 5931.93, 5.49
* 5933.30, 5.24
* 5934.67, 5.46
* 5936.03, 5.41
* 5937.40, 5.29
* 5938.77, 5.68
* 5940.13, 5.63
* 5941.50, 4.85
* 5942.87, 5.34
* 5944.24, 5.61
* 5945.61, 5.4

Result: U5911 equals 2.36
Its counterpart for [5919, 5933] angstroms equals 2.39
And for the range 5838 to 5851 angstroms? 2.33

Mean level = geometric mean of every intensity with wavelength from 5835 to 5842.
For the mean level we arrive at 5.32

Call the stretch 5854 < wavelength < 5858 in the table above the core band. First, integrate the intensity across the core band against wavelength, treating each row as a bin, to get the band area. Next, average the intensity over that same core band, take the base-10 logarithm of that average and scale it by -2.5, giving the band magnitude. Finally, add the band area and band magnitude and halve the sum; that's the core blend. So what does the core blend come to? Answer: 10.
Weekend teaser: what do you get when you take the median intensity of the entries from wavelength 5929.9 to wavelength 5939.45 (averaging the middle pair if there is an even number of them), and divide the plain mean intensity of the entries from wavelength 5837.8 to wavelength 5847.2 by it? 0.98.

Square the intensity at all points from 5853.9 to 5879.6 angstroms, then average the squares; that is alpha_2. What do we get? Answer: 30.5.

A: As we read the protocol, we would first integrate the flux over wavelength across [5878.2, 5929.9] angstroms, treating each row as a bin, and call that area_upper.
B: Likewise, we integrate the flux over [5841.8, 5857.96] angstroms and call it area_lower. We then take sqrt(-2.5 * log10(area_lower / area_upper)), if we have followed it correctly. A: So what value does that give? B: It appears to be 1.12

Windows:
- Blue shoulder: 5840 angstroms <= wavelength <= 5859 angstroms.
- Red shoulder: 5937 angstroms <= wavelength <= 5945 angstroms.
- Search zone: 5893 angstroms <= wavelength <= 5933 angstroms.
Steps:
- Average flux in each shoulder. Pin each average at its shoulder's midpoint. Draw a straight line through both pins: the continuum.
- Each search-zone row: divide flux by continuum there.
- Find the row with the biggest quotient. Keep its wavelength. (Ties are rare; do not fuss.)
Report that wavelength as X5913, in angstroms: 5930.57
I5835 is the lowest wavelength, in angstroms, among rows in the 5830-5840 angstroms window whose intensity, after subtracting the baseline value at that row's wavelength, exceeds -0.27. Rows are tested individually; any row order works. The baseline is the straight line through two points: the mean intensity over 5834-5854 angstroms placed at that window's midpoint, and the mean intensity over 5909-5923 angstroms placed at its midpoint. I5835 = 5830.37 angstroms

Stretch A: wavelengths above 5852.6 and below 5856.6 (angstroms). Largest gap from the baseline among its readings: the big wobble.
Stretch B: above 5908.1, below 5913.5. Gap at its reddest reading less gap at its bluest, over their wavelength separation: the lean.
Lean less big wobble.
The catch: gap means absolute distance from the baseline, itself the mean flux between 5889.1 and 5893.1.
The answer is -1.0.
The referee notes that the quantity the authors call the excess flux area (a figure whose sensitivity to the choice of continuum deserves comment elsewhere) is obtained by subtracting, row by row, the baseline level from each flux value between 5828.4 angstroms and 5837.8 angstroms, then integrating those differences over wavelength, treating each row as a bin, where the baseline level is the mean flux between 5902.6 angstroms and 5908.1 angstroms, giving 0.8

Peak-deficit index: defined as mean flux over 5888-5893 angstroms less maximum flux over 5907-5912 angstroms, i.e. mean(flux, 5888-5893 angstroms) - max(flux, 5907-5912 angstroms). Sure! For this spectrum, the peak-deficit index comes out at -1.4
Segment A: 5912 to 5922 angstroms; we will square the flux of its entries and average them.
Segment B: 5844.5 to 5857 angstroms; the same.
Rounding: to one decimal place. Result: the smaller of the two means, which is 29.5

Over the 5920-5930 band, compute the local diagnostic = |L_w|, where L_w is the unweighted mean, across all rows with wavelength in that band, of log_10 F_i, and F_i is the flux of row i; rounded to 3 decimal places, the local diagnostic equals 0.756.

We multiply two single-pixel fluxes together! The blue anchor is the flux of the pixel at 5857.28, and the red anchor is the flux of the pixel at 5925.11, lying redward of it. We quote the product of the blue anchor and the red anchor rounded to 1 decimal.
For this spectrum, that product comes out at 31.4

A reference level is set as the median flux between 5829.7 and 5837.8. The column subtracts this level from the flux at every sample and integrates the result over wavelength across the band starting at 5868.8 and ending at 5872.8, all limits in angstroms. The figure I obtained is 0.57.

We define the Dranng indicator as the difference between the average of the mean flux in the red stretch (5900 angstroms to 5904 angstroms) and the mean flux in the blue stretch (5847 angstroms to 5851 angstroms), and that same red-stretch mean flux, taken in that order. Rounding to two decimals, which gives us -0.01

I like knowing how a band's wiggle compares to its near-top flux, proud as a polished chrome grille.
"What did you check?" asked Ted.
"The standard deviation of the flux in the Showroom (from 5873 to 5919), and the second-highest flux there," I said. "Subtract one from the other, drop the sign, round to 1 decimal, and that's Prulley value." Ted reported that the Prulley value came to 5.6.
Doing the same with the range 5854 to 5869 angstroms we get 5.4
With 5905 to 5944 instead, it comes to 5.7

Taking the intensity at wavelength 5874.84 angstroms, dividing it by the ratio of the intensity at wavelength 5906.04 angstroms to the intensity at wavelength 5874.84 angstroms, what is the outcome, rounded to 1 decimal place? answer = 7.3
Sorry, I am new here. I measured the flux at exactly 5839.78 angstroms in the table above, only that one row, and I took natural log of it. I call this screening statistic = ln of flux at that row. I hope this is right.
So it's 1.75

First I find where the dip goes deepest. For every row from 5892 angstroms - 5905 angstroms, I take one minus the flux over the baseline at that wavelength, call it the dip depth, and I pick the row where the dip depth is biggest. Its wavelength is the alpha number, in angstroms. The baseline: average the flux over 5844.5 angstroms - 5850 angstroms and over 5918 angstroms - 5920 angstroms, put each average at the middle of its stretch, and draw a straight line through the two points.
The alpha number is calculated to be 5896.53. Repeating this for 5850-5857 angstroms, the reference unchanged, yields 5853.24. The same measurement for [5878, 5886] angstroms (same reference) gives 5884.32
